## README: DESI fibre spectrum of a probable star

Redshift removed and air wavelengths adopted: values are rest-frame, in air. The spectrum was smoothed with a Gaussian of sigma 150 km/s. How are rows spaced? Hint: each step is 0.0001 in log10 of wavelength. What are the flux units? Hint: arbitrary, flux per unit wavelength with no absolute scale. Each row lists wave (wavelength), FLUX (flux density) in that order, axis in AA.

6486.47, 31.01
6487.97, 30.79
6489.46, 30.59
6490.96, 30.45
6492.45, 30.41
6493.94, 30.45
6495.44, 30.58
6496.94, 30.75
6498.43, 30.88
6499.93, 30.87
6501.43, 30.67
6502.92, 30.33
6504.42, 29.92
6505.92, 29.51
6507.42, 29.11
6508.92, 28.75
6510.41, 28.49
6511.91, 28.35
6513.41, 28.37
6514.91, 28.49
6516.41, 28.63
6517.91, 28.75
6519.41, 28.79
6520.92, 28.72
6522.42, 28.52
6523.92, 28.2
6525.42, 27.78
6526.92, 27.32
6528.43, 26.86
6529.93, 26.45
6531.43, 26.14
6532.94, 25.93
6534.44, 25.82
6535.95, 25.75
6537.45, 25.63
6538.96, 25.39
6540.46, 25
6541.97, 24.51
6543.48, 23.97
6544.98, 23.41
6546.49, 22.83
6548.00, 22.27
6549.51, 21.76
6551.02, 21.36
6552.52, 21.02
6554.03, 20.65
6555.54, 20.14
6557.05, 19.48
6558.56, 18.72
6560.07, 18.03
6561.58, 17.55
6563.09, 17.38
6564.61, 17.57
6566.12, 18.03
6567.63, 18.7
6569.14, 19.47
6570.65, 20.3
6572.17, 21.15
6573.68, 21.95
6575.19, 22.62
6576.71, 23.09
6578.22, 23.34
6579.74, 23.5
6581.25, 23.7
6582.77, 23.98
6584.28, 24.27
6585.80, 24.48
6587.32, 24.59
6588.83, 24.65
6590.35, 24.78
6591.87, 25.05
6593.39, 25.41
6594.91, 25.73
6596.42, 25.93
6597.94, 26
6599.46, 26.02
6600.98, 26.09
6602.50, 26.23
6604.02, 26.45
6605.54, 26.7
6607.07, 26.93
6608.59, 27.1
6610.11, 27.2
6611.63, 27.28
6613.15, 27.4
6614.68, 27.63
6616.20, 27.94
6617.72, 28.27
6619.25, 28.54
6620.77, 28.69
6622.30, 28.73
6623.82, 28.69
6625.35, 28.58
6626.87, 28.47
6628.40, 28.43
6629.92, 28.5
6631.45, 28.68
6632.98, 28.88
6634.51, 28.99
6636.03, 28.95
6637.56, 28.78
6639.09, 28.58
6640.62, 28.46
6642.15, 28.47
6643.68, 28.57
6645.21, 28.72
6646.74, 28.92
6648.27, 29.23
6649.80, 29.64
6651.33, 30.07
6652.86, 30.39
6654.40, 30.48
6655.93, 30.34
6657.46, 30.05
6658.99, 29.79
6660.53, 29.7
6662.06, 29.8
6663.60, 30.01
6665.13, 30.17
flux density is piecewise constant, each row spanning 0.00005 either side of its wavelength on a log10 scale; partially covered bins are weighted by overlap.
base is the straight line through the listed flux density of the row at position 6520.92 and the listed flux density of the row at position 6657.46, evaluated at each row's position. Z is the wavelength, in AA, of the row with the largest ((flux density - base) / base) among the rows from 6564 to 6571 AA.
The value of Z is 6570.65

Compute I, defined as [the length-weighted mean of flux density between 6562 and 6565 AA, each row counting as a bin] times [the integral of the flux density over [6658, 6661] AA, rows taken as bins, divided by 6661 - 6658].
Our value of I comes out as 518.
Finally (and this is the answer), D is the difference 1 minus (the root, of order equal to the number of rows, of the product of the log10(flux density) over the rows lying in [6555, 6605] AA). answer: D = -0.348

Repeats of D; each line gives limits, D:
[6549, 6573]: -0.287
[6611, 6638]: -0.453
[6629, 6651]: -0.460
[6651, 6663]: -0.478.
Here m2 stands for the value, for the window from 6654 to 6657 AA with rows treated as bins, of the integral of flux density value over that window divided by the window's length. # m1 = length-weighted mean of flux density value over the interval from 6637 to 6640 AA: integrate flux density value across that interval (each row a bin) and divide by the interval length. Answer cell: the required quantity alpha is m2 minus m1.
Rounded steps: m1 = 28.6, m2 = 30.4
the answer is 2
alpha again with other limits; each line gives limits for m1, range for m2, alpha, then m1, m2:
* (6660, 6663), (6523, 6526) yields -2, 29.7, 28.1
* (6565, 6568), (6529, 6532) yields 8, 18.2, 26.4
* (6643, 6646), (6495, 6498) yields 2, 28.7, 30.7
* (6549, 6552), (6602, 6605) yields 5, 21.6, 26.4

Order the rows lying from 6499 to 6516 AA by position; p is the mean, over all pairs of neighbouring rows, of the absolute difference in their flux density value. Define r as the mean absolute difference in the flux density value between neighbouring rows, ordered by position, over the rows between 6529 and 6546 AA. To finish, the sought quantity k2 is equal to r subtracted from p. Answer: -0.04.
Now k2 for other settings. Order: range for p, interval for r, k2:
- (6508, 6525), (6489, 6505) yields -0.02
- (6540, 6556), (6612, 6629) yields 0.32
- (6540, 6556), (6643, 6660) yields 0.23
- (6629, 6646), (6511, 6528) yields -0.06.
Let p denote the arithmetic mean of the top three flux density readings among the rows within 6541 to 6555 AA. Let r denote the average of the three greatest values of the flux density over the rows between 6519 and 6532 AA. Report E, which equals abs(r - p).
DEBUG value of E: 5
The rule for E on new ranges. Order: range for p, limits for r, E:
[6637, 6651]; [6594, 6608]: 3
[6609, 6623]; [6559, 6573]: 8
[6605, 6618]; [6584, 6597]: 2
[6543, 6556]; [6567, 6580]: 0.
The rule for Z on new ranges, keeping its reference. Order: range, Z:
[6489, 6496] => 6489.46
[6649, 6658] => 6654.40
